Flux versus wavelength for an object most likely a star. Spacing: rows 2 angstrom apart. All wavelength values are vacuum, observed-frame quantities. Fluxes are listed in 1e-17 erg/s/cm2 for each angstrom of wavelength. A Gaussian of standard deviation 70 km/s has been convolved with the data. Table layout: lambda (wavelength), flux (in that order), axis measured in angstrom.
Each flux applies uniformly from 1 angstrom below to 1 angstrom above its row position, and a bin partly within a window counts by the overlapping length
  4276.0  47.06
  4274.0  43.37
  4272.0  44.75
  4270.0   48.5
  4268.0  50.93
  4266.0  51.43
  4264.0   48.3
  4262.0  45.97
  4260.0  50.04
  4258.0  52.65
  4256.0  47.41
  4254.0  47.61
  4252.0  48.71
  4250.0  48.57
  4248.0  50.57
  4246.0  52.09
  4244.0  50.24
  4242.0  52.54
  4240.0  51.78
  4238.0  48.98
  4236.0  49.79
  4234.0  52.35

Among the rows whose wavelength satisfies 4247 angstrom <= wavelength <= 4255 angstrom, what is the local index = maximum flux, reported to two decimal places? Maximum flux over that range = 50.57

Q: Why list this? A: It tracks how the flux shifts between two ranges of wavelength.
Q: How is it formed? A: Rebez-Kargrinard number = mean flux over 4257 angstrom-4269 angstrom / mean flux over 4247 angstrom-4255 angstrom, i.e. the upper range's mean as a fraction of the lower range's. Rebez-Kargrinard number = 1.02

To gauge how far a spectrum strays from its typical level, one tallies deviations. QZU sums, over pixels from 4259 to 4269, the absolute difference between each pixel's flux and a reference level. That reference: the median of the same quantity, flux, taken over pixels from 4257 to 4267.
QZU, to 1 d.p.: 8.1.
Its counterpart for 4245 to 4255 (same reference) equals 7.8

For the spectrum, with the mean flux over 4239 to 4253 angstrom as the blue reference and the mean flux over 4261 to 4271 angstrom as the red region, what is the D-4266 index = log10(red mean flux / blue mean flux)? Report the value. -0.014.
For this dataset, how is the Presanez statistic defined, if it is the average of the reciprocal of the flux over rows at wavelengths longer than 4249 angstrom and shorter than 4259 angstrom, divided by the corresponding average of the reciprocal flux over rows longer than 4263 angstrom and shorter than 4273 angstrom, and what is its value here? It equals 0.99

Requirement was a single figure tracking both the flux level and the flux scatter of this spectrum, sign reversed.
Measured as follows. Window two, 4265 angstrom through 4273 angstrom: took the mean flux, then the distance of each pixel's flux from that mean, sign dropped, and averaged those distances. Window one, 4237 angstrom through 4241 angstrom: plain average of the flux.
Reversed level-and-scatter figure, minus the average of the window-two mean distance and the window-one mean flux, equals -26.3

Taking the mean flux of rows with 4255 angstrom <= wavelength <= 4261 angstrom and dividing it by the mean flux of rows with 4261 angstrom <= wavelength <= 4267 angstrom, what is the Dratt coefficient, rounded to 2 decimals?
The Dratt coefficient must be 1.03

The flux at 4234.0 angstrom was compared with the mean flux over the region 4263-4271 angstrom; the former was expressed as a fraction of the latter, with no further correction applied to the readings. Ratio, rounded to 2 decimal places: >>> 1.05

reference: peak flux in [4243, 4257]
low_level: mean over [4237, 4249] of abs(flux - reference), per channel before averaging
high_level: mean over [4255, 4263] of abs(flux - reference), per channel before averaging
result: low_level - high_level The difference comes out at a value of -2.1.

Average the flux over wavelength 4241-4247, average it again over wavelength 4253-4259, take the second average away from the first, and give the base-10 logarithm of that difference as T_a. 0.38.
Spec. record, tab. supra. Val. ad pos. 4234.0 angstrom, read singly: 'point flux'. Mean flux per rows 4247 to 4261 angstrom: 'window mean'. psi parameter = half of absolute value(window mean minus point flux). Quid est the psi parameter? 1.5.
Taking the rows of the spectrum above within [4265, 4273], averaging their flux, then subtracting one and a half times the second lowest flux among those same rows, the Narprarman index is -23.85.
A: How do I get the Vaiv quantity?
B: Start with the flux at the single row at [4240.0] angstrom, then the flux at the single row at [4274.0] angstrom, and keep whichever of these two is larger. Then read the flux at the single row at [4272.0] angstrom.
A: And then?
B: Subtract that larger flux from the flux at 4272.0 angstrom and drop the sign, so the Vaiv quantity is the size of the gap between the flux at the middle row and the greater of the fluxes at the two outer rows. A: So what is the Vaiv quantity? 7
